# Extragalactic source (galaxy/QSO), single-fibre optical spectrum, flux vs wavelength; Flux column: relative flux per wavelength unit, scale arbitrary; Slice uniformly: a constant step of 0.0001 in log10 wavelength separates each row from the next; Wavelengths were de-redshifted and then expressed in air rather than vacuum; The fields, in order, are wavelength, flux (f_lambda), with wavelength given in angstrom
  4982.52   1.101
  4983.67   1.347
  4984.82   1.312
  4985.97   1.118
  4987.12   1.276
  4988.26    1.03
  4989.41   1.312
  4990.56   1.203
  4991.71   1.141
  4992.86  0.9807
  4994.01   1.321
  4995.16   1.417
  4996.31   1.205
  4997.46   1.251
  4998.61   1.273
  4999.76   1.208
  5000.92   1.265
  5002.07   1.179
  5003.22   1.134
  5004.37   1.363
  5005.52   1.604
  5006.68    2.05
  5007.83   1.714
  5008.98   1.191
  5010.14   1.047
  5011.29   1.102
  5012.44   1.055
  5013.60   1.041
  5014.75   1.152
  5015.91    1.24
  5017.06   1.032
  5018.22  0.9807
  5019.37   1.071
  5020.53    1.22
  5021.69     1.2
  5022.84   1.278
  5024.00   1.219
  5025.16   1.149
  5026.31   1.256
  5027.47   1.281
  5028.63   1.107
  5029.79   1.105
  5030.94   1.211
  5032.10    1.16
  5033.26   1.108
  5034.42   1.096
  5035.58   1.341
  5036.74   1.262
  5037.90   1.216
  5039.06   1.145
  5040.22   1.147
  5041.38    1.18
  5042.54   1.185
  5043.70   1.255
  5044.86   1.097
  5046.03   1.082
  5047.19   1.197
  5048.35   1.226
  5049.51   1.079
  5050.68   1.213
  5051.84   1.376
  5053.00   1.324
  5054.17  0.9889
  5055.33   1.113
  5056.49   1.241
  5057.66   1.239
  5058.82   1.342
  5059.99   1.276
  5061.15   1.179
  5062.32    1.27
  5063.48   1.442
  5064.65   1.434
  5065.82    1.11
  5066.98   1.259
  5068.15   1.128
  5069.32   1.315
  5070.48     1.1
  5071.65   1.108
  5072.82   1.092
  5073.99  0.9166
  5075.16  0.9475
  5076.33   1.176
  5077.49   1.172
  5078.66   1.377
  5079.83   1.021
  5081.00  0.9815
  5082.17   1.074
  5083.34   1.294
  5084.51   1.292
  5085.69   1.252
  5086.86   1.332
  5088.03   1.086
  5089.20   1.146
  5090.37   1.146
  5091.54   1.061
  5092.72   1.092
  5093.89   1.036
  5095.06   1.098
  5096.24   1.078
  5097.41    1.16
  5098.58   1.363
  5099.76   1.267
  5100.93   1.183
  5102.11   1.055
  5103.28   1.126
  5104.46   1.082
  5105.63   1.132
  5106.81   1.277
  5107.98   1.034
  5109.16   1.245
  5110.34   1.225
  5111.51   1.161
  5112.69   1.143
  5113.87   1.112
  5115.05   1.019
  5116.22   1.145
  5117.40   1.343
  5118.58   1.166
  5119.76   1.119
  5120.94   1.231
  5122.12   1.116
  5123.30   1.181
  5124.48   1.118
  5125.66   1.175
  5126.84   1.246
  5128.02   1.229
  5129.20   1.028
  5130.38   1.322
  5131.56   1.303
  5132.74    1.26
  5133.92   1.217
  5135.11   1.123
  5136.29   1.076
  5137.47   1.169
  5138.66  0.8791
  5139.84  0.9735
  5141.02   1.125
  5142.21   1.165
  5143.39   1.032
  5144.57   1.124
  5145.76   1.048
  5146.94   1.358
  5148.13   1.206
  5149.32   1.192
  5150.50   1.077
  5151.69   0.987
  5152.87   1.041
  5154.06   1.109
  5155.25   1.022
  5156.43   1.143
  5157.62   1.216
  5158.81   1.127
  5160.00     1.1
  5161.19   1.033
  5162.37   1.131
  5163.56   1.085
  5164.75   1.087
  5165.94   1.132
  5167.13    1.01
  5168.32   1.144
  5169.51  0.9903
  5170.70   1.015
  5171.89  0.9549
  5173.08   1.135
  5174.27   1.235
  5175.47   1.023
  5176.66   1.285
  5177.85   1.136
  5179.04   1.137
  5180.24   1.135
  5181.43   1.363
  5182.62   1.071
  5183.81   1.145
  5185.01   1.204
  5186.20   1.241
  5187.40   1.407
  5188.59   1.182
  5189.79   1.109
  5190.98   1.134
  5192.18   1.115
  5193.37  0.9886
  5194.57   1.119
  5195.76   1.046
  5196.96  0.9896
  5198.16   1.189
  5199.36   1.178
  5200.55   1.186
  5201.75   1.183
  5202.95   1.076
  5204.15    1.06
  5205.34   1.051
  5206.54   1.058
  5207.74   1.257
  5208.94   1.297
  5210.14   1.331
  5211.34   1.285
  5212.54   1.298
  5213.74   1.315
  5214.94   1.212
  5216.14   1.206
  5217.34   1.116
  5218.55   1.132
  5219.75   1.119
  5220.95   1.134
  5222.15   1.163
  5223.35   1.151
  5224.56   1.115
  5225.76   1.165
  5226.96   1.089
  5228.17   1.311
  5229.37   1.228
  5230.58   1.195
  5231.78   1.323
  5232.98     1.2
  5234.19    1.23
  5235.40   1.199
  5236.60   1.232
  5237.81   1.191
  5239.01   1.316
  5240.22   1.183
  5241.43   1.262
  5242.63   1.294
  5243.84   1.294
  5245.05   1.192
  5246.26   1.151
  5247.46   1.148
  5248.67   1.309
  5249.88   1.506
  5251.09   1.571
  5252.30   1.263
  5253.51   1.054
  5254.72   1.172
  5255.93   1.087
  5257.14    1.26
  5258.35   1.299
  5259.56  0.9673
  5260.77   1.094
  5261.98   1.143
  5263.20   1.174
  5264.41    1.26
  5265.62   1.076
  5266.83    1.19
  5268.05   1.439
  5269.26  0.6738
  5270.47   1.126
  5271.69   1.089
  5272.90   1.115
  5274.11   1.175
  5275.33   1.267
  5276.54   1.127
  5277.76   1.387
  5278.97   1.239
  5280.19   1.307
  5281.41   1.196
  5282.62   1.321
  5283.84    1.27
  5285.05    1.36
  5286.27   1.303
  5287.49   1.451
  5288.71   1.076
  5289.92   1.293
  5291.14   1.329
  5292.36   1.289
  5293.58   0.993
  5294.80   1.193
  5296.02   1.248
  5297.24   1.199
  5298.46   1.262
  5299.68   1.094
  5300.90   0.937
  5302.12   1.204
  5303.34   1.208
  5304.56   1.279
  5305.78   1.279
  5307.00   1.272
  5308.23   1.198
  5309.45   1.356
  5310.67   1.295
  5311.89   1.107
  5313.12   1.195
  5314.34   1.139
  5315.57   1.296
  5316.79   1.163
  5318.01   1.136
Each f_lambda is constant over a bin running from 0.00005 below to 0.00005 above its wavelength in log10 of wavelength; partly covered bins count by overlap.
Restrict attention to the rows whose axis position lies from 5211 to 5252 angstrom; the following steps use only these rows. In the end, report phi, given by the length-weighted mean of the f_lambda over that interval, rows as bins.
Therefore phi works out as 1.23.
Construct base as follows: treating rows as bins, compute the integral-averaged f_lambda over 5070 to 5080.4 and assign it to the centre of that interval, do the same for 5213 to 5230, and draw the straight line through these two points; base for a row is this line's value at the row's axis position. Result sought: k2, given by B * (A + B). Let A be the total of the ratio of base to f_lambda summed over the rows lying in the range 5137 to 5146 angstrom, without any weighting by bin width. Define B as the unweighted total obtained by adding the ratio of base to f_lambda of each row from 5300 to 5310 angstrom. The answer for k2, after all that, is 135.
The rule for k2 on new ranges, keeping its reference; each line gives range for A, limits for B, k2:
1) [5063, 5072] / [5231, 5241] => 114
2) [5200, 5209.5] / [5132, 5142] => 137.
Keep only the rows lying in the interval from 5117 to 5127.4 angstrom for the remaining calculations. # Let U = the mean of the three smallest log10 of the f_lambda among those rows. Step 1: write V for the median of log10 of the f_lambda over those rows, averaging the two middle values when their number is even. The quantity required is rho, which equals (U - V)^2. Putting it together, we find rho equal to 0.000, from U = 0.05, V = 0.070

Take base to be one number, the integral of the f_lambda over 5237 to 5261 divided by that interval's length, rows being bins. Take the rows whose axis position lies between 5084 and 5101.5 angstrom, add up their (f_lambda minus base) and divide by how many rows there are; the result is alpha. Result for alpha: -0.060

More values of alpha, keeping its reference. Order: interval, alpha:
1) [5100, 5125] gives -0.080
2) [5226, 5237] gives -0.010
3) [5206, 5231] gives -0.034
